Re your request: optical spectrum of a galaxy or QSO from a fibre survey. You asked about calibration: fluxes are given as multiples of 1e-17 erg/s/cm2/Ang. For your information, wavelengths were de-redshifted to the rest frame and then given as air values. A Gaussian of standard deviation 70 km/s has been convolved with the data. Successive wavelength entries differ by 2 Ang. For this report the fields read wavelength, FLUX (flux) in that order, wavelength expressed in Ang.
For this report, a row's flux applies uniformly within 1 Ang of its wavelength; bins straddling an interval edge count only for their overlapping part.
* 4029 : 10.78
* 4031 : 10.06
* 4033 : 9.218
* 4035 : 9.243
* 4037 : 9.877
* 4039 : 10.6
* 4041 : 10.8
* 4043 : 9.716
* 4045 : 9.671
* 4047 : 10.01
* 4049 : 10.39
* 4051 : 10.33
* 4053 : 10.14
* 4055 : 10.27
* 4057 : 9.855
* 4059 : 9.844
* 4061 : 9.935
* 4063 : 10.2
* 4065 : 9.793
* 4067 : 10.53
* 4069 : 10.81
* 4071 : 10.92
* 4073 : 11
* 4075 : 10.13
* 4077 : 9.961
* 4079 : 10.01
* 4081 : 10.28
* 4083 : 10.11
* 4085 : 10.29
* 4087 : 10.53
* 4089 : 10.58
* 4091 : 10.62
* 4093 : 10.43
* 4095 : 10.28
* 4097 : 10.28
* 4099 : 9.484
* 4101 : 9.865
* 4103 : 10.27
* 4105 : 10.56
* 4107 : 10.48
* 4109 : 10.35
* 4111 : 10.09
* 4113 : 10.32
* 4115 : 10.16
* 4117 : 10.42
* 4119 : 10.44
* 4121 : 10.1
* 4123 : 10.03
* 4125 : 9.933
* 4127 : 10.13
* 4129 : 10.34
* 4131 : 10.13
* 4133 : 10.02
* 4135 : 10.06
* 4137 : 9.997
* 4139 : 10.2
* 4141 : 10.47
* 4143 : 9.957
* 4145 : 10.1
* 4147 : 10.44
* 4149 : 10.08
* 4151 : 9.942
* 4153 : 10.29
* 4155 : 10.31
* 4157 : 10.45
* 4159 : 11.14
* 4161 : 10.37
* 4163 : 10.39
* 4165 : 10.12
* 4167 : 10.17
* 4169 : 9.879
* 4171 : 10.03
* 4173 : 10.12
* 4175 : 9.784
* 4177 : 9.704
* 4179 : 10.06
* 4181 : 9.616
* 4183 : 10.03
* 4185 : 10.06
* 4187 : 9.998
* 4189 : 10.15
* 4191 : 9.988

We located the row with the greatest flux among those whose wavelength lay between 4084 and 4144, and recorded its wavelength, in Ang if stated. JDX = 4091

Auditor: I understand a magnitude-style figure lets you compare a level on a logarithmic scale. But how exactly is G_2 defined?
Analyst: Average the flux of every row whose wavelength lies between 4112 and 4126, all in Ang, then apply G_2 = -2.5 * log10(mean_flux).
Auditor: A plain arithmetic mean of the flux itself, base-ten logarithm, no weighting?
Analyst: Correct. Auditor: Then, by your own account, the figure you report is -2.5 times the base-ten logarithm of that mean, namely -2.52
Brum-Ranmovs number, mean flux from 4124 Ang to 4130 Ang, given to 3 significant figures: 10.1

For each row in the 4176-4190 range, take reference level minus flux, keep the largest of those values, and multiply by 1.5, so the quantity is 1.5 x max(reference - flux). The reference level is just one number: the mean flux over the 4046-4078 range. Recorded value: 1.0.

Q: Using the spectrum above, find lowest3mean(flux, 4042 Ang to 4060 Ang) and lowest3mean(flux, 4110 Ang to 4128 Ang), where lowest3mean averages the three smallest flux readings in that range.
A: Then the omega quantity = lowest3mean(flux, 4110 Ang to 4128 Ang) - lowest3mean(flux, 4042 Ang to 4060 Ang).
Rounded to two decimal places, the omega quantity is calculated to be 0.27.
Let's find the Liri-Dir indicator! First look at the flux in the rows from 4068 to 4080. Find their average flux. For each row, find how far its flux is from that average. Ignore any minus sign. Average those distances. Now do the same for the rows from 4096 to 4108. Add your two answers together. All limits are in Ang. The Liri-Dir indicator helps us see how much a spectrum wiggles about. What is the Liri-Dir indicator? 0.76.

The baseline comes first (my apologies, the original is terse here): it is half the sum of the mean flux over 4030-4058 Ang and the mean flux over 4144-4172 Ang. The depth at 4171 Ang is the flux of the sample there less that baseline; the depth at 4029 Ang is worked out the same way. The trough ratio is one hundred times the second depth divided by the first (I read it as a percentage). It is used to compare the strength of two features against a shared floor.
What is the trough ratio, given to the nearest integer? -588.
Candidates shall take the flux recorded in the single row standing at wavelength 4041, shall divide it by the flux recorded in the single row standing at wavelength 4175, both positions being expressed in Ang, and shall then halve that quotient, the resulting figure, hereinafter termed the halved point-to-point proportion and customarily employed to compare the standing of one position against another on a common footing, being 0.552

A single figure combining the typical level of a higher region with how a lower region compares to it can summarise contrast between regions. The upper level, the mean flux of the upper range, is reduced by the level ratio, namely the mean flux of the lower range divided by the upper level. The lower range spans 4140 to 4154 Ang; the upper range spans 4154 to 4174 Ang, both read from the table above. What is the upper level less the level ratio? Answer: 9.31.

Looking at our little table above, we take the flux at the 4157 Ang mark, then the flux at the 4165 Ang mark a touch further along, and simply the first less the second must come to 0.33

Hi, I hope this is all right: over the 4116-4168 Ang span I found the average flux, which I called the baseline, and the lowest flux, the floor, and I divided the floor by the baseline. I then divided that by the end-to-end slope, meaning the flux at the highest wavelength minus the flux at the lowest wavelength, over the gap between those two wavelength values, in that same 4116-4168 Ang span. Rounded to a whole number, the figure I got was -194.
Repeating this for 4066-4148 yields -821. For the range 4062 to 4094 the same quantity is 123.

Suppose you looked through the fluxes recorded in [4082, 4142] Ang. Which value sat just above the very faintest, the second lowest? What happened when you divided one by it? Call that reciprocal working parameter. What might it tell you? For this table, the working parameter 0.101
